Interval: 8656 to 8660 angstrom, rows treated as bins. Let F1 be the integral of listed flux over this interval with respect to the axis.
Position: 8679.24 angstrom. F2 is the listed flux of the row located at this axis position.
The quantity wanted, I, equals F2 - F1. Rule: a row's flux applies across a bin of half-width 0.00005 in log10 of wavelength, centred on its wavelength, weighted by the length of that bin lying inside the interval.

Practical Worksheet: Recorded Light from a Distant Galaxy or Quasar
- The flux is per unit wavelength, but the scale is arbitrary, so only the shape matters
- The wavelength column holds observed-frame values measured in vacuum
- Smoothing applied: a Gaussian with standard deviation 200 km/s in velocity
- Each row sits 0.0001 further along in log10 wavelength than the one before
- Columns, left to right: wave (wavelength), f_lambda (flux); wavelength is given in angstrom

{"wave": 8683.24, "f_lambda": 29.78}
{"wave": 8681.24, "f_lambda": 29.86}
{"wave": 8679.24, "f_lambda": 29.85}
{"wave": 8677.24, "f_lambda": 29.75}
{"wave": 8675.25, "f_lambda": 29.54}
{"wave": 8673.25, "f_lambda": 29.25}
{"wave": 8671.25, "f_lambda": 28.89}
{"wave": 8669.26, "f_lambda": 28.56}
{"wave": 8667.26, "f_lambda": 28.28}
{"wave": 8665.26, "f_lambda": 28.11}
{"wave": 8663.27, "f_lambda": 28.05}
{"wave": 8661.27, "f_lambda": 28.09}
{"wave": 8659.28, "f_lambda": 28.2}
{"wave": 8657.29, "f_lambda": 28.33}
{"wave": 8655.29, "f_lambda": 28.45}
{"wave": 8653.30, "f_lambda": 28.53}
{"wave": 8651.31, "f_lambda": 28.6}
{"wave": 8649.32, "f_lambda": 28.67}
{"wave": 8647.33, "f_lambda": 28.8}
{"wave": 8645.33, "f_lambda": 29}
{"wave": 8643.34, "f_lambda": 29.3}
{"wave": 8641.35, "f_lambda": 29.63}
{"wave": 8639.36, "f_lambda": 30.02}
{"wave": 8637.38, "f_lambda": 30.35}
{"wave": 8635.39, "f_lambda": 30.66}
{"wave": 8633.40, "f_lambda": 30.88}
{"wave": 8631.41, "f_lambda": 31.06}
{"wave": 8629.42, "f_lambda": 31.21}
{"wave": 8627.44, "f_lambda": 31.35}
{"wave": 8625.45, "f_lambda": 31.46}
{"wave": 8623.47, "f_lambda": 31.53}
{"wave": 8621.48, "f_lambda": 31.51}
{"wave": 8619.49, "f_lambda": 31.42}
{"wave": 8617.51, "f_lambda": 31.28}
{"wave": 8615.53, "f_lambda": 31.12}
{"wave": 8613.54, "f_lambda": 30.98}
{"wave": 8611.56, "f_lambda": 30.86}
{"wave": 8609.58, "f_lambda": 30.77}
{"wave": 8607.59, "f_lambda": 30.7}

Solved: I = -83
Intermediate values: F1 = 113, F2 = 29.85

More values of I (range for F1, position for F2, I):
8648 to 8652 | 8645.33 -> -86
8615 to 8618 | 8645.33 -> -65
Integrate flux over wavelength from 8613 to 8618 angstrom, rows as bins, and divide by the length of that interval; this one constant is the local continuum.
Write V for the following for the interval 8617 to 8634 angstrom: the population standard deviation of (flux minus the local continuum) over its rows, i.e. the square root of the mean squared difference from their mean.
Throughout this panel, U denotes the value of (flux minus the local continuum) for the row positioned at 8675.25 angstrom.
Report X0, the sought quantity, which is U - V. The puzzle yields -1.78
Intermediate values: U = -1.6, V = 0.21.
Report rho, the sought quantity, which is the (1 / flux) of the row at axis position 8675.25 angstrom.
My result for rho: 0.0339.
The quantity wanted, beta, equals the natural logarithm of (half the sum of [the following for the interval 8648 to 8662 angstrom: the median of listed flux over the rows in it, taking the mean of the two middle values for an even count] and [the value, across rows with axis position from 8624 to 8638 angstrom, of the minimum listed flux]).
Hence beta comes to 3.381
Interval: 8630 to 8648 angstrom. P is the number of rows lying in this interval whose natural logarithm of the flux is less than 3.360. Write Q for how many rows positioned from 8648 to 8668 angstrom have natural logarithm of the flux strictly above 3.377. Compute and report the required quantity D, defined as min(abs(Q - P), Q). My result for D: 0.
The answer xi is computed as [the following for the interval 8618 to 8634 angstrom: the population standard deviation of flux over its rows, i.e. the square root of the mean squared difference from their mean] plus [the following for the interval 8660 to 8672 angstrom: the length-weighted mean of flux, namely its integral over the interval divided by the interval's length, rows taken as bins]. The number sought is 28.5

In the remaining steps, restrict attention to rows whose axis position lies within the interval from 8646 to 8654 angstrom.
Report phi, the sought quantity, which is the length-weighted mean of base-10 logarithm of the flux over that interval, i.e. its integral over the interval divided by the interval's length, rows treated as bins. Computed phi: 1.46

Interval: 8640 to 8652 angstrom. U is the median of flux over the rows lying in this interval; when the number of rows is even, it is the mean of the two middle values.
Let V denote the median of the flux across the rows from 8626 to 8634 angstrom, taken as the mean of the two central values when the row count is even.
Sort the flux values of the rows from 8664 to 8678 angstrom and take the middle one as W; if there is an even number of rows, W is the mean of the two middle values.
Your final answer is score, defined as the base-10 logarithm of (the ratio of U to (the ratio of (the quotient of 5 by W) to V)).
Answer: 3.716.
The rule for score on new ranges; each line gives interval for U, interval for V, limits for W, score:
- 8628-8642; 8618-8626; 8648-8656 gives 3.742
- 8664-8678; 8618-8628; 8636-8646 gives 3.731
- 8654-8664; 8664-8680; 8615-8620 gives 3.710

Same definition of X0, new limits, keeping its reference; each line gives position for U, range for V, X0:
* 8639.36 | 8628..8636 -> -1.29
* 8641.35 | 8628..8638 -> -1.78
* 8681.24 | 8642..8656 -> -1.53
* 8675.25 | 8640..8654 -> -1.94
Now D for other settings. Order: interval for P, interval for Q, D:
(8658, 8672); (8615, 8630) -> 2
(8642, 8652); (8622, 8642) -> 8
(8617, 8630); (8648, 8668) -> 0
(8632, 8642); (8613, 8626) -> 7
